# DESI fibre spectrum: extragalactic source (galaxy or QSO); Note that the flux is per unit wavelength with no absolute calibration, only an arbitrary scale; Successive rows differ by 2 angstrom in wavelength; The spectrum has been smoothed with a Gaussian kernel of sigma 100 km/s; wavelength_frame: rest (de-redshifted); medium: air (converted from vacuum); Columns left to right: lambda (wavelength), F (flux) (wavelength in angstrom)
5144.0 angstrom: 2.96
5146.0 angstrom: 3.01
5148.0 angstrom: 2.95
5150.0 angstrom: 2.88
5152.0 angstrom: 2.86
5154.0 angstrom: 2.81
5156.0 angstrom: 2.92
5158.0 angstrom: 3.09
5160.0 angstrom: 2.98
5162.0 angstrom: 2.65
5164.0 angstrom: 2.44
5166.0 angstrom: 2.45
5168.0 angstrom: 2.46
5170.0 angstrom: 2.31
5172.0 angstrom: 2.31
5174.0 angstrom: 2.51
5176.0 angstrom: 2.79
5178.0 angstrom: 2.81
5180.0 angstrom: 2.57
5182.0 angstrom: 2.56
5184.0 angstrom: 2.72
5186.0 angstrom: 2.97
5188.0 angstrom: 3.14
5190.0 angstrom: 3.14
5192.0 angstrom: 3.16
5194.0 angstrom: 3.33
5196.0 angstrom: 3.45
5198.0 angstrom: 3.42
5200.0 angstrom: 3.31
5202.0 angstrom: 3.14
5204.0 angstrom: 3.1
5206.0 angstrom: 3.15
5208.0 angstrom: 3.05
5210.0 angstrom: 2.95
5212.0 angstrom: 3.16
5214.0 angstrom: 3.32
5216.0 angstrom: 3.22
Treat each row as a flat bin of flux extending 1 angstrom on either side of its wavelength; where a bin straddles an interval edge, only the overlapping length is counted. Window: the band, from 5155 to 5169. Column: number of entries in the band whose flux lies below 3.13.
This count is 7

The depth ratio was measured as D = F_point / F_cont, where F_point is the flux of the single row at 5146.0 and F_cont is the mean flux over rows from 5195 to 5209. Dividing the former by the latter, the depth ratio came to 0.93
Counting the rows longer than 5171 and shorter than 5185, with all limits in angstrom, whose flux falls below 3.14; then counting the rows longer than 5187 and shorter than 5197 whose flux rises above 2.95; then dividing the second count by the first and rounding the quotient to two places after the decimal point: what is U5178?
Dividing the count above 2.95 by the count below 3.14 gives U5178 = 0.71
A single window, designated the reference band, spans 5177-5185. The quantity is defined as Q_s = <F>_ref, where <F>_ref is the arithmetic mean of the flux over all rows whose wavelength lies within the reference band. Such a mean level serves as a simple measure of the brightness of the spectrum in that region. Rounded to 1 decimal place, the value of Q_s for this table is 2.7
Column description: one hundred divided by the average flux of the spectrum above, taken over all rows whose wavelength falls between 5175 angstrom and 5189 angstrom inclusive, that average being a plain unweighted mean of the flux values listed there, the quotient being 36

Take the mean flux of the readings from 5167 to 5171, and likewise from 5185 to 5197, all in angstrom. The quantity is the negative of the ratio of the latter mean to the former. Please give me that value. -1.34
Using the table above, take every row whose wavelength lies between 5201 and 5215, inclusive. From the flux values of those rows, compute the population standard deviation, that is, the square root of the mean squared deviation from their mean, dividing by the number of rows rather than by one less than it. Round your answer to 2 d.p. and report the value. 0.10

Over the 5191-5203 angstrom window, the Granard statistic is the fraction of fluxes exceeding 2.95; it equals 1.0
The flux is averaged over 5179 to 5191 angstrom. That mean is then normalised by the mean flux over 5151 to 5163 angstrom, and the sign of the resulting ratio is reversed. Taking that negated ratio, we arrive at -0.99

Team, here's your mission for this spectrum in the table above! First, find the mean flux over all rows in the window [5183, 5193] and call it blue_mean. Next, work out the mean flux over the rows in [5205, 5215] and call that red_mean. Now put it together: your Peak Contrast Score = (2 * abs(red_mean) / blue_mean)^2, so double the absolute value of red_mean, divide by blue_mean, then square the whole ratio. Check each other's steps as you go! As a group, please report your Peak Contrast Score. 4.3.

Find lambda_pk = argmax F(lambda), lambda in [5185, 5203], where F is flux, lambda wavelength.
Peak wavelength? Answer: 5196.0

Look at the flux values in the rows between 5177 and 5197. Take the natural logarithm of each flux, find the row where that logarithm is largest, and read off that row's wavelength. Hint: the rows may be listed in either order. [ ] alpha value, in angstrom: 5196.0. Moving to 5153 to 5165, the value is 5158.0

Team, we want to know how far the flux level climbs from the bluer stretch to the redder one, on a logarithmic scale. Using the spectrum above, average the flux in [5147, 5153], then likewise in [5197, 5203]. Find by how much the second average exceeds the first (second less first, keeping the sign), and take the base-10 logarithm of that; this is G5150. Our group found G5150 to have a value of -0.4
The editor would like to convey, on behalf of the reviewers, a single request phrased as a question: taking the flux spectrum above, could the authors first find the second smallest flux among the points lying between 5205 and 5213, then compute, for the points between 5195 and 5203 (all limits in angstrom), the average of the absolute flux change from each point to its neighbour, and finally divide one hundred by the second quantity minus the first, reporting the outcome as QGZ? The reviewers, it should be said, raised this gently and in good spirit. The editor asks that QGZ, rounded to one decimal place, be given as -33.9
